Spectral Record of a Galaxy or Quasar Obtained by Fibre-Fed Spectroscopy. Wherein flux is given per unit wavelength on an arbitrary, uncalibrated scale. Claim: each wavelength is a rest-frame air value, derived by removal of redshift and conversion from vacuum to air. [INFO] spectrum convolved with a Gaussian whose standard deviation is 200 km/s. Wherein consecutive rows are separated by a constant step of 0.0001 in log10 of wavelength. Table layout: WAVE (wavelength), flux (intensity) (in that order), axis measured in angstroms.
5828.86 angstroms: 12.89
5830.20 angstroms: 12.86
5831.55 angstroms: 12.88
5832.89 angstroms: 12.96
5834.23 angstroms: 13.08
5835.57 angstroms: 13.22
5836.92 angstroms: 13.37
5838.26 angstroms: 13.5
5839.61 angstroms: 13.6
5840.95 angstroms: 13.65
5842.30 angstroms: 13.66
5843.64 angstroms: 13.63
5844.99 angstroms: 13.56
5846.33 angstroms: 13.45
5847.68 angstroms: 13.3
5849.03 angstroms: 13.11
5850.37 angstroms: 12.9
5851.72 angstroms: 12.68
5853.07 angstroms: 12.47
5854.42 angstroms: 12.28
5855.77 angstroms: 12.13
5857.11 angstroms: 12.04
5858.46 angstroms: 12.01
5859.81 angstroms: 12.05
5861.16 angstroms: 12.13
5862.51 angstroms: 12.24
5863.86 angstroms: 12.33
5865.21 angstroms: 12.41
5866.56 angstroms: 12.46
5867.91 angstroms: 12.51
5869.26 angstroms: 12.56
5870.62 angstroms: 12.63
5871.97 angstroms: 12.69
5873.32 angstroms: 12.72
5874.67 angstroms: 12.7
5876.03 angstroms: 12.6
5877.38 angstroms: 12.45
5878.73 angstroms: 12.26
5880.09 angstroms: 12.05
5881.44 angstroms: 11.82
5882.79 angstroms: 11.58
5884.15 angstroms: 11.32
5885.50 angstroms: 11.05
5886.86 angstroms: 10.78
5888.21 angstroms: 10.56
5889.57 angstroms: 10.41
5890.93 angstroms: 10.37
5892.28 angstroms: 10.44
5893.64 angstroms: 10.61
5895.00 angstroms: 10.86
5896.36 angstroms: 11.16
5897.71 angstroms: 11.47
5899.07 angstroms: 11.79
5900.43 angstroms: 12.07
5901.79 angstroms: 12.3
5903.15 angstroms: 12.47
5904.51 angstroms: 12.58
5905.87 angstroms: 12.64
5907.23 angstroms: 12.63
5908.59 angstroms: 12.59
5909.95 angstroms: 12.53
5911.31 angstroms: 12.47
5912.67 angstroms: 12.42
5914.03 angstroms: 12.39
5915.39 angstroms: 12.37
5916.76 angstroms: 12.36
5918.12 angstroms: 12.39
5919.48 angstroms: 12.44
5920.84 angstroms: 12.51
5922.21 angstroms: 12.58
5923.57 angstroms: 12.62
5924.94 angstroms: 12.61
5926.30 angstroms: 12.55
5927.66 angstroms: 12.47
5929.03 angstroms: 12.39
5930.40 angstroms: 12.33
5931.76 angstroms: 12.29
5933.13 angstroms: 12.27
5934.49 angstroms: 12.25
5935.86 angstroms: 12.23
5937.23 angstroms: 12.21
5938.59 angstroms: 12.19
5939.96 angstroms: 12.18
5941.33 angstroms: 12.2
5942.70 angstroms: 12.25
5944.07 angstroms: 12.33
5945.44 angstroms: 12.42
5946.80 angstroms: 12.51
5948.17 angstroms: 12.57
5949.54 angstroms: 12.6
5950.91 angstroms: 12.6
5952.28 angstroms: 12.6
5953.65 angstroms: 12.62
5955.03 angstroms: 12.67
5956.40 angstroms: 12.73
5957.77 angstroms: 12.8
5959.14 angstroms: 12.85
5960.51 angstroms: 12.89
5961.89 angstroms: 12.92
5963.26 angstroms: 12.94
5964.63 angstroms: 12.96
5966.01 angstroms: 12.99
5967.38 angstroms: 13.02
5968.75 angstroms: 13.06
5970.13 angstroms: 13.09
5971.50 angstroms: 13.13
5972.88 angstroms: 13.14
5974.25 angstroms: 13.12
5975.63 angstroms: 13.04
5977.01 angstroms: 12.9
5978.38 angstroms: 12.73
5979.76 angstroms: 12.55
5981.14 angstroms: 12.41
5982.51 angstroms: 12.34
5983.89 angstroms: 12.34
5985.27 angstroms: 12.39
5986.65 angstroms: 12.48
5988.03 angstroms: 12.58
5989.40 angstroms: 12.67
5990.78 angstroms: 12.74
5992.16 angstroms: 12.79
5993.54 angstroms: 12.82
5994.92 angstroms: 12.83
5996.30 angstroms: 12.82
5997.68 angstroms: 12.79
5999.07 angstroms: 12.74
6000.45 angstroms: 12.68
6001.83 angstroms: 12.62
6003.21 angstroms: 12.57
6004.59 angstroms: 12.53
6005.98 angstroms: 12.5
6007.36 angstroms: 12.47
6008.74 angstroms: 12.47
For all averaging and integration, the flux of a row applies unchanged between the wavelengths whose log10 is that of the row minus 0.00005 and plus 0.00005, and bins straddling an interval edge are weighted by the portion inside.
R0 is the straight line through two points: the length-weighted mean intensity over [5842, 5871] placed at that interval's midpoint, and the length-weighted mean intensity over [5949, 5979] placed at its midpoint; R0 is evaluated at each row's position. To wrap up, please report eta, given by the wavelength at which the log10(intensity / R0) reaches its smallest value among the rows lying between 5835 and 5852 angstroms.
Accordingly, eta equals 5851.72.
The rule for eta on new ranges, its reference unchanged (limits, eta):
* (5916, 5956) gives 5939.96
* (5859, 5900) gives 5890.93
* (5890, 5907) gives 5890.93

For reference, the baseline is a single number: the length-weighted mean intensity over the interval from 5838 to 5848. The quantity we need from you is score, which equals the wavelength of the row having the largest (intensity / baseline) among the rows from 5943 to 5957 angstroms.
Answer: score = 5956.40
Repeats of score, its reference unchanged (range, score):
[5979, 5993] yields 5992.16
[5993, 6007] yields 5994.92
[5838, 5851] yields 5842.30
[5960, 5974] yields 5972.88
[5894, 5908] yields 5905.87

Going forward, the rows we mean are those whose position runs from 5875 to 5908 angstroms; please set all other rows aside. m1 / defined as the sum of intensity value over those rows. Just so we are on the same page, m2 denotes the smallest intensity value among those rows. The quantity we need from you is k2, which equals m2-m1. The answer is -268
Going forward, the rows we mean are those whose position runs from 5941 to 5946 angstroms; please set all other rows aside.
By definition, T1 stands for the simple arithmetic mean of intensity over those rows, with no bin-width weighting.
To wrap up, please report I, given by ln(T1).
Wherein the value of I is 2.51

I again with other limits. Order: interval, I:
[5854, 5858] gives 2.50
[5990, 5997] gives 2.55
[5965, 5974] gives 2.57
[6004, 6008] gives 2.53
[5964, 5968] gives 2.56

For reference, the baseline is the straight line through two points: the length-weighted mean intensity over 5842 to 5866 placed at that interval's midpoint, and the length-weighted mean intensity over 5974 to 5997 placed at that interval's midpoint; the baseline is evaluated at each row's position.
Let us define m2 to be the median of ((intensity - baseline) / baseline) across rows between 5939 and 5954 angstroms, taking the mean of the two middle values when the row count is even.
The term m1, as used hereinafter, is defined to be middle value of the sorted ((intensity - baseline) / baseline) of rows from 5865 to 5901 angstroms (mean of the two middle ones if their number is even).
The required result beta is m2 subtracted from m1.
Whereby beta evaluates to -0.055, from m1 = -0.067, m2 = -0.01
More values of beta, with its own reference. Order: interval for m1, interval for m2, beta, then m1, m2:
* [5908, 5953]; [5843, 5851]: -0.075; -0.020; 0.06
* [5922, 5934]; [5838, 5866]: -0.017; -0.016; 0.00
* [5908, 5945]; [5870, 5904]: 0.047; -0.022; -0.07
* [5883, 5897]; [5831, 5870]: -0.172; -0.156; 0.02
